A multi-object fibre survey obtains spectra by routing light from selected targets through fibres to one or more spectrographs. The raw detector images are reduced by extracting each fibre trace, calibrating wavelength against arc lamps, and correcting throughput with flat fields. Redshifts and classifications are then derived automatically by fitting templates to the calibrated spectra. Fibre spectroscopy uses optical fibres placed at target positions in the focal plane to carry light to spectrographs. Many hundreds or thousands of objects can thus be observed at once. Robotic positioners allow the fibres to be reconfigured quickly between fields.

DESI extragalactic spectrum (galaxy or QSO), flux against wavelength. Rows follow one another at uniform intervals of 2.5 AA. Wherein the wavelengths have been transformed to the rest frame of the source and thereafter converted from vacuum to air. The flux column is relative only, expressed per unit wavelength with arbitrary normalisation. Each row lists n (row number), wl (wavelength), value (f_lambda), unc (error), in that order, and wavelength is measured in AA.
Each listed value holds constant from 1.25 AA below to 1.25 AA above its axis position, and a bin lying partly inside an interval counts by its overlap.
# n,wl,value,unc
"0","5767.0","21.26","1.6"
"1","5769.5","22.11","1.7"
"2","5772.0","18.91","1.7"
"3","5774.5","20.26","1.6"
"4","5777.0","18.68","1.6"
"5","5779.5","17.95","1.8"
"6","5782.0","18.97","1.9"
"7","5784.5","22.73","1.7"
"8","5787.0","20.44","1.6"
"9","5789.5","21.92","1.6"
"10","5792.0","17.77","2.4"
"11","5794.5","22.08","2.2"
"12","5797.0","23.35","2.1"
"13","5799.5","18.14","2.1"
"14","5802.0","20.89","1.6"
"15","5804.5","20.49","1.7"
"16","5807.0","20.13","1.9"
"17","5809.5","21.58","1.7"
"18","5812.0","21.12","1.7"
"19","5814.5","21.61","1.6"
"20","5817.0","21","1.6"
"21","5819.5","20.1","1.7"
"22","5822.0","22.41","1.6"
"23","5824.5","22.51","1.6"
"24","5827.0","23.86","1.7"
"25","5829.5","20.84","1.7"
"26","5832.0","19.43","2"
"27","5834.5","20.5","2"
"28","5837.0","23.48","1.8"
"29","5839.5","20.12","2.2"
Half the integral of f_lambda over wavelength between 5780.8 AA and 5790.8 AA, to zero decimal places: 105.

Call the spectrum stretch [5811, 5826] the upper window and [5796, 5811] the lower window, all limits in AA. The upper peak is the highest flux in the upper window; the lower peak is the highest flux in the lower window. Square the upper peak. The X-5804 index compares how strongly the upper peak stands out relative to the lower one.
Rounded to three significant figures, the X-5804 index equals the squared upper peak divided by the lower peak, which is 21.7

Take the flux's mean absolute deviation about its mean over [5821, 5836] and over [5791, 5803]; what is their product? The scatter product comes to 2.7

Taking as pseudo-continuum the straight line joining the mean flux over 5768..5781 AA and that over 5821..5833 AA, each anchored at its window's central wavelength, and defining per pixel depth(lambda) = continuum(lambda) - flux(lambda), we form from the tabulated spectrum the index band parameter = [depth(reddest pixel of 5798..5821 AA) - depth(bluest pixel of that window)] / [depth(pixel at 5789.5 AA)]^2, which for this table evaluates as -0.4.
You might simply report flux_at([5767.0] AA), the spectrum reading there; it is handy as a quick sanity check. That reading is 21.26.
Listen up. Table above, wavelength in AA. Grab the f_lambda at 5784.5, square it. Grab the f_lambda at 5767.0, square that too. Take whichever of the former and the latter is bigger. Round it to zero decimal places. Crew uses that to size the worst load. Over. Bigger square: 517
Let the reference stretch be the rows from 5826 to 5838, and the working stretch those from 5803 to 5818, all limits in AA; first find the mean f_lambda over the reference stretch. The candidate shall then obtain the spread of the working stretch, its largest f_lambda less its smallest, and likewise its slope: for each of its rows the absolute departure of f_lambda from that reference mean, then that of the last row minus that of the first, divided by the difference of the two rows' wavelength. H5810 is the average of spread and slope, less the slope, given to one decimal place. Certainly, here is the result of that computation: 0.8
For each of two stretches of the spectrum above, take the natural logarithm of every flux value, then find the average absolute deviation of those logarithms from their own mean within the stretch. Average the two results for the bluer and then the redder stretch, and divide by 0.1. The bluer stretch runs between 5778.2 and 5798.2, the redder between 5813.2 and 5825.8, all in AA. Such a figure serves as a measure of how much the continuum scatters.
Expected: 0.64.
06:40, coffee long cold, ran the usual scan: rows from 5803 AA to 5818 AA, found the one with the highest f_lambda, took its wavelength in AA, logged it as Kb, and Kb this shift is 5814.5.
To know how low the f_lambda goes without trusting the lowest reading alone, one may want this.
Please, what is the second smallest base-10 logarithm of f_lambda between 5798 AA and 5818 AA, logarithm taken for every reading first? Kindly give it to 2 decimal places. 1.30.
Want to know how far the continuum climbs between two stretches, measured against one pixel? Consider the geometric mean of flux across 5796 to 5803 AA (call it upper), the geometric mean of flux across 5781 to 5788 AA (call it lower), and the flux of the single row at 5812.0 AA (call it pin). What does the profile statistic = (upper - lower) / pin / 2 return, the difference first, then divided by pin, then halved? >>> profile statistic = 0.001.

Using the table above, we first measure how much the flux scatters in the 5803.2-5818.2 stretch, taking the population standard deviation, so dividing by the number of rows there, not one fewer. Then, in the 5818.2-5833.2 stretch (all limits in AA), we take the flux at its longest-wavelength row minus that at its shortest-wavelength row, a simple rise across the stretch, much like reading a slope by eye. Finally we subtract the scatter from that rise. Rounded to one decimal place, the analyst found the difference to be -1.2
